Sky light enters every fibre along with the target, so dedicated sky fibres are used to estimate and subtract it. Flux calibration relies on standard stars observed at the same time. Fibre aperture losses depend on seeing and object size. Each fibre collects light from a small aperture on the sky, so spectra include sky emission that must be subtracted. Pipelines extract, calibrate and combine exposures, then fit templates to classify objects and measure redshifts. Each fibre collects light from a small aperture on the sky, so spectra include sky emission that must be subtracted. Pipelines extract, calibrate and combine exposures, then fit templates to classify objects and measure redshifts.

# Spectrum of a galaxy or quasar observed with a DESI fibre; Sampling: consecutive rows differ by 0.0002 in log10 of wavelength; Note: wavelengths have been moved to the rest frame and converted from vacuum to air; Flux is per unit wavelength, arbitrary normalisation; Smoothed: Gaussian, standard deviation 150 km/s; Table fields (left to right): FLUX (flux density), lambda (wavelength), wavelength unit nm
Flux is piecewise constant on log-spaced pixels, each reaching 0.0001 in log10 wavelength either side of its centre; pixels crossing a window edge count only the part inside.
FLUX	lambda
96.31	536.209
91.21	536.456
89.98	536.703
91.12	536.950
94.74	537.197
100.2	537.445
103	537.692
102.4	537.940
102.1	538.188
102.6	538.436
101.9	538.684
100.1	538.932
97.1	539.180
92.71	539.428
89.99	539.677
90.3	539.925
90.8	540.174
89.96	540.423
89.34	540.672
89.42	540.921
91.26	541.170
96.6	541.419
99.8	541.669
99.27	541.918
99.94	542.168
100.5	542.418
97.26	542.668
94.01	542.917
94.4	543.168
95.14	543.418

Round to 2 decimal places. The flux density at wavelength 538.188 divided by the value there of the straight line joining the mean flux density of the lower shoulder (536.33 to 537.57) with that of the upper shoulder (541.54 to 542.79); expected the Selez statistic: 1.08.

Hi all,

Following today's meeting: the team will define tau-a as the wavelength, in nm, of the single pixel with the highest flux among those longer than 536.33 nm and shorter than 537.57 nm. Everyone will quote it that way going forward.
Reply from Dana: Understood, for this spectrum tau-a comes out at 537.445 nm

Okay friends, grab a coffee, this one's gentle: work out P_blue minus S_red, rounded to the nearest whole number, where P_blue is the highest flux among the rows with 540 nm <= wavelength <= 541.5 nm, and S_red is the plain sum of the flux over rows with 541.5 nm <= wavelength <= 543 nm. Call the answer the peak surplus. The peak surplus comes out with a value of -494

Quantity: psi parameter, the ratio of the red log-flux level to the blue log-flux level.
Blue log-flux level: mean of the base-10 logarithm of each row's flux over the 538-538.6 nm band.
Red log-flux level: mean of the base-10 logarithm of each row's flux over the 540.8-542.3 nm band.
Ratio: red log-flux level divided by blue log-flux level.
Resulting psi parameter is 0.99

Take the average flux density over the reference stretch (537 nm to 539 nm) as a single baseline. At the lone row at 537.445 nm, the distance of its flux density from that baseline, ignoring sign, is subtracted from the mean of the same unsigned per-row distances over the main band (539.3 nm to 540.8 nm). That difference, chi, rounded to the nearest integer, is 10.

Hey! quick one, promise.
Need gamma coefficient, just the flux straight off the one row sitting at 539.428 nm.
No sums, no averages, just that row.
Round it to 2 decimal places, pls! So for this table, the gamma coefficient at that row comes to 92.71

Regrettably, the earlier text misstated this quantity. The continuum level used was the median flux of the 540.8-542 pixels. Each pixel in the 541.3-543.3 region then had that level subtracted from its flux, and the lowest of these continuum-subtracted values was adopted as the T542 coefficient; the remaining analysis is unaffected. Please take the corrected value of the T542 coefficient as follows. -3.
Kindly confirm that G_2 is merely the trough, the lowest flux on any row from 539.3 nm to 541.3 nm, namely 89.34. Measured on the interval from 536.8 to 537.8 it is 91.12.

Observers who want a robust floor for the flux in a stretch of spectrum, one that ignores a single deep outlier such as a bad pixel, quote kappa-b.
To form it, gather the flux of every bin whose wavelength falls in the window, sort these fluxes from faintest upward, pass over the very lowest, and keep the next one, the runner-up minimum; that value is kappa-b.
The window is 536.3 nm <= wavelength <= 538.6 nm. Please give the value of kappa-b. 91.12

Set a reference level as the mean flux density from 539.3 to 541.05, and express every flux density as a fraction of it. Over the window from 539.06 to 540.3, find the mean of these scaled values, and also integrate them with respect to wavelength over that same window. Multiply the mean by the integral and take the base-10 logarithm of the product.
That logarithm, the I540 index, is 0.11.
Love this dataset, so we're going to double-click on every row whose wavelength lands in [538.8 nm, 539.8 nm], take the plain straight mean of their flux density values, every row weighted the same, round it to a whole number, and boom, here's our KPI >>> 95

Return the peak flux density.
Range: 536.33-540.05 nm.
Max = 103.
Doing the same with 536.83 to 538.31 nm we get 103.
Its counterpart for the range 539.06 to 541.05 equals 97.1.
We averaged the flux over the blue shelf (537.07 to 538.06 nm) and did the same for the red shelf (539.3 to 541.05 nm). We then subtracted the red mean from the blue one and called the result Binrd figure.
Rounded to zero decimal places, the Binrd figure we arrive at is 10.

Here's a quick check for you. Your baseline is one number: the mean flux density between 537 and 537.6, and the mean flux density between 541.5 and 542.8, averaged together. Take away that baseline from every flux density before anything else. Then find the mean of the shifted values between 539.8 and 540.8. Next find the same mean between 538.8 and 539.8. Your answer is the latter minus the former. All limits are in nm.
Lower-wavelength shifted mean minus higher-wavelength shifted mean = 4.9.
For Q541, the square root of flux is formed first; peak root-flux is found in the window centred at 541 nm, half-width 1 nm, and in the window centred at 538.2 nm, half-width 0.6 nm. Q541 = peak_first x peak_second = 101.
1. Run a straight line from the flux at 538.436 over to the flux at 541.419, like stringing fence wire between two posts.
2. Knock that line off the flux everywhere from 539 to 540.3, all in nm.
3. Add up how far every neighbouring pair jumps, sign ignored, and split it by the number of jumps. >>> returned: 2.0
